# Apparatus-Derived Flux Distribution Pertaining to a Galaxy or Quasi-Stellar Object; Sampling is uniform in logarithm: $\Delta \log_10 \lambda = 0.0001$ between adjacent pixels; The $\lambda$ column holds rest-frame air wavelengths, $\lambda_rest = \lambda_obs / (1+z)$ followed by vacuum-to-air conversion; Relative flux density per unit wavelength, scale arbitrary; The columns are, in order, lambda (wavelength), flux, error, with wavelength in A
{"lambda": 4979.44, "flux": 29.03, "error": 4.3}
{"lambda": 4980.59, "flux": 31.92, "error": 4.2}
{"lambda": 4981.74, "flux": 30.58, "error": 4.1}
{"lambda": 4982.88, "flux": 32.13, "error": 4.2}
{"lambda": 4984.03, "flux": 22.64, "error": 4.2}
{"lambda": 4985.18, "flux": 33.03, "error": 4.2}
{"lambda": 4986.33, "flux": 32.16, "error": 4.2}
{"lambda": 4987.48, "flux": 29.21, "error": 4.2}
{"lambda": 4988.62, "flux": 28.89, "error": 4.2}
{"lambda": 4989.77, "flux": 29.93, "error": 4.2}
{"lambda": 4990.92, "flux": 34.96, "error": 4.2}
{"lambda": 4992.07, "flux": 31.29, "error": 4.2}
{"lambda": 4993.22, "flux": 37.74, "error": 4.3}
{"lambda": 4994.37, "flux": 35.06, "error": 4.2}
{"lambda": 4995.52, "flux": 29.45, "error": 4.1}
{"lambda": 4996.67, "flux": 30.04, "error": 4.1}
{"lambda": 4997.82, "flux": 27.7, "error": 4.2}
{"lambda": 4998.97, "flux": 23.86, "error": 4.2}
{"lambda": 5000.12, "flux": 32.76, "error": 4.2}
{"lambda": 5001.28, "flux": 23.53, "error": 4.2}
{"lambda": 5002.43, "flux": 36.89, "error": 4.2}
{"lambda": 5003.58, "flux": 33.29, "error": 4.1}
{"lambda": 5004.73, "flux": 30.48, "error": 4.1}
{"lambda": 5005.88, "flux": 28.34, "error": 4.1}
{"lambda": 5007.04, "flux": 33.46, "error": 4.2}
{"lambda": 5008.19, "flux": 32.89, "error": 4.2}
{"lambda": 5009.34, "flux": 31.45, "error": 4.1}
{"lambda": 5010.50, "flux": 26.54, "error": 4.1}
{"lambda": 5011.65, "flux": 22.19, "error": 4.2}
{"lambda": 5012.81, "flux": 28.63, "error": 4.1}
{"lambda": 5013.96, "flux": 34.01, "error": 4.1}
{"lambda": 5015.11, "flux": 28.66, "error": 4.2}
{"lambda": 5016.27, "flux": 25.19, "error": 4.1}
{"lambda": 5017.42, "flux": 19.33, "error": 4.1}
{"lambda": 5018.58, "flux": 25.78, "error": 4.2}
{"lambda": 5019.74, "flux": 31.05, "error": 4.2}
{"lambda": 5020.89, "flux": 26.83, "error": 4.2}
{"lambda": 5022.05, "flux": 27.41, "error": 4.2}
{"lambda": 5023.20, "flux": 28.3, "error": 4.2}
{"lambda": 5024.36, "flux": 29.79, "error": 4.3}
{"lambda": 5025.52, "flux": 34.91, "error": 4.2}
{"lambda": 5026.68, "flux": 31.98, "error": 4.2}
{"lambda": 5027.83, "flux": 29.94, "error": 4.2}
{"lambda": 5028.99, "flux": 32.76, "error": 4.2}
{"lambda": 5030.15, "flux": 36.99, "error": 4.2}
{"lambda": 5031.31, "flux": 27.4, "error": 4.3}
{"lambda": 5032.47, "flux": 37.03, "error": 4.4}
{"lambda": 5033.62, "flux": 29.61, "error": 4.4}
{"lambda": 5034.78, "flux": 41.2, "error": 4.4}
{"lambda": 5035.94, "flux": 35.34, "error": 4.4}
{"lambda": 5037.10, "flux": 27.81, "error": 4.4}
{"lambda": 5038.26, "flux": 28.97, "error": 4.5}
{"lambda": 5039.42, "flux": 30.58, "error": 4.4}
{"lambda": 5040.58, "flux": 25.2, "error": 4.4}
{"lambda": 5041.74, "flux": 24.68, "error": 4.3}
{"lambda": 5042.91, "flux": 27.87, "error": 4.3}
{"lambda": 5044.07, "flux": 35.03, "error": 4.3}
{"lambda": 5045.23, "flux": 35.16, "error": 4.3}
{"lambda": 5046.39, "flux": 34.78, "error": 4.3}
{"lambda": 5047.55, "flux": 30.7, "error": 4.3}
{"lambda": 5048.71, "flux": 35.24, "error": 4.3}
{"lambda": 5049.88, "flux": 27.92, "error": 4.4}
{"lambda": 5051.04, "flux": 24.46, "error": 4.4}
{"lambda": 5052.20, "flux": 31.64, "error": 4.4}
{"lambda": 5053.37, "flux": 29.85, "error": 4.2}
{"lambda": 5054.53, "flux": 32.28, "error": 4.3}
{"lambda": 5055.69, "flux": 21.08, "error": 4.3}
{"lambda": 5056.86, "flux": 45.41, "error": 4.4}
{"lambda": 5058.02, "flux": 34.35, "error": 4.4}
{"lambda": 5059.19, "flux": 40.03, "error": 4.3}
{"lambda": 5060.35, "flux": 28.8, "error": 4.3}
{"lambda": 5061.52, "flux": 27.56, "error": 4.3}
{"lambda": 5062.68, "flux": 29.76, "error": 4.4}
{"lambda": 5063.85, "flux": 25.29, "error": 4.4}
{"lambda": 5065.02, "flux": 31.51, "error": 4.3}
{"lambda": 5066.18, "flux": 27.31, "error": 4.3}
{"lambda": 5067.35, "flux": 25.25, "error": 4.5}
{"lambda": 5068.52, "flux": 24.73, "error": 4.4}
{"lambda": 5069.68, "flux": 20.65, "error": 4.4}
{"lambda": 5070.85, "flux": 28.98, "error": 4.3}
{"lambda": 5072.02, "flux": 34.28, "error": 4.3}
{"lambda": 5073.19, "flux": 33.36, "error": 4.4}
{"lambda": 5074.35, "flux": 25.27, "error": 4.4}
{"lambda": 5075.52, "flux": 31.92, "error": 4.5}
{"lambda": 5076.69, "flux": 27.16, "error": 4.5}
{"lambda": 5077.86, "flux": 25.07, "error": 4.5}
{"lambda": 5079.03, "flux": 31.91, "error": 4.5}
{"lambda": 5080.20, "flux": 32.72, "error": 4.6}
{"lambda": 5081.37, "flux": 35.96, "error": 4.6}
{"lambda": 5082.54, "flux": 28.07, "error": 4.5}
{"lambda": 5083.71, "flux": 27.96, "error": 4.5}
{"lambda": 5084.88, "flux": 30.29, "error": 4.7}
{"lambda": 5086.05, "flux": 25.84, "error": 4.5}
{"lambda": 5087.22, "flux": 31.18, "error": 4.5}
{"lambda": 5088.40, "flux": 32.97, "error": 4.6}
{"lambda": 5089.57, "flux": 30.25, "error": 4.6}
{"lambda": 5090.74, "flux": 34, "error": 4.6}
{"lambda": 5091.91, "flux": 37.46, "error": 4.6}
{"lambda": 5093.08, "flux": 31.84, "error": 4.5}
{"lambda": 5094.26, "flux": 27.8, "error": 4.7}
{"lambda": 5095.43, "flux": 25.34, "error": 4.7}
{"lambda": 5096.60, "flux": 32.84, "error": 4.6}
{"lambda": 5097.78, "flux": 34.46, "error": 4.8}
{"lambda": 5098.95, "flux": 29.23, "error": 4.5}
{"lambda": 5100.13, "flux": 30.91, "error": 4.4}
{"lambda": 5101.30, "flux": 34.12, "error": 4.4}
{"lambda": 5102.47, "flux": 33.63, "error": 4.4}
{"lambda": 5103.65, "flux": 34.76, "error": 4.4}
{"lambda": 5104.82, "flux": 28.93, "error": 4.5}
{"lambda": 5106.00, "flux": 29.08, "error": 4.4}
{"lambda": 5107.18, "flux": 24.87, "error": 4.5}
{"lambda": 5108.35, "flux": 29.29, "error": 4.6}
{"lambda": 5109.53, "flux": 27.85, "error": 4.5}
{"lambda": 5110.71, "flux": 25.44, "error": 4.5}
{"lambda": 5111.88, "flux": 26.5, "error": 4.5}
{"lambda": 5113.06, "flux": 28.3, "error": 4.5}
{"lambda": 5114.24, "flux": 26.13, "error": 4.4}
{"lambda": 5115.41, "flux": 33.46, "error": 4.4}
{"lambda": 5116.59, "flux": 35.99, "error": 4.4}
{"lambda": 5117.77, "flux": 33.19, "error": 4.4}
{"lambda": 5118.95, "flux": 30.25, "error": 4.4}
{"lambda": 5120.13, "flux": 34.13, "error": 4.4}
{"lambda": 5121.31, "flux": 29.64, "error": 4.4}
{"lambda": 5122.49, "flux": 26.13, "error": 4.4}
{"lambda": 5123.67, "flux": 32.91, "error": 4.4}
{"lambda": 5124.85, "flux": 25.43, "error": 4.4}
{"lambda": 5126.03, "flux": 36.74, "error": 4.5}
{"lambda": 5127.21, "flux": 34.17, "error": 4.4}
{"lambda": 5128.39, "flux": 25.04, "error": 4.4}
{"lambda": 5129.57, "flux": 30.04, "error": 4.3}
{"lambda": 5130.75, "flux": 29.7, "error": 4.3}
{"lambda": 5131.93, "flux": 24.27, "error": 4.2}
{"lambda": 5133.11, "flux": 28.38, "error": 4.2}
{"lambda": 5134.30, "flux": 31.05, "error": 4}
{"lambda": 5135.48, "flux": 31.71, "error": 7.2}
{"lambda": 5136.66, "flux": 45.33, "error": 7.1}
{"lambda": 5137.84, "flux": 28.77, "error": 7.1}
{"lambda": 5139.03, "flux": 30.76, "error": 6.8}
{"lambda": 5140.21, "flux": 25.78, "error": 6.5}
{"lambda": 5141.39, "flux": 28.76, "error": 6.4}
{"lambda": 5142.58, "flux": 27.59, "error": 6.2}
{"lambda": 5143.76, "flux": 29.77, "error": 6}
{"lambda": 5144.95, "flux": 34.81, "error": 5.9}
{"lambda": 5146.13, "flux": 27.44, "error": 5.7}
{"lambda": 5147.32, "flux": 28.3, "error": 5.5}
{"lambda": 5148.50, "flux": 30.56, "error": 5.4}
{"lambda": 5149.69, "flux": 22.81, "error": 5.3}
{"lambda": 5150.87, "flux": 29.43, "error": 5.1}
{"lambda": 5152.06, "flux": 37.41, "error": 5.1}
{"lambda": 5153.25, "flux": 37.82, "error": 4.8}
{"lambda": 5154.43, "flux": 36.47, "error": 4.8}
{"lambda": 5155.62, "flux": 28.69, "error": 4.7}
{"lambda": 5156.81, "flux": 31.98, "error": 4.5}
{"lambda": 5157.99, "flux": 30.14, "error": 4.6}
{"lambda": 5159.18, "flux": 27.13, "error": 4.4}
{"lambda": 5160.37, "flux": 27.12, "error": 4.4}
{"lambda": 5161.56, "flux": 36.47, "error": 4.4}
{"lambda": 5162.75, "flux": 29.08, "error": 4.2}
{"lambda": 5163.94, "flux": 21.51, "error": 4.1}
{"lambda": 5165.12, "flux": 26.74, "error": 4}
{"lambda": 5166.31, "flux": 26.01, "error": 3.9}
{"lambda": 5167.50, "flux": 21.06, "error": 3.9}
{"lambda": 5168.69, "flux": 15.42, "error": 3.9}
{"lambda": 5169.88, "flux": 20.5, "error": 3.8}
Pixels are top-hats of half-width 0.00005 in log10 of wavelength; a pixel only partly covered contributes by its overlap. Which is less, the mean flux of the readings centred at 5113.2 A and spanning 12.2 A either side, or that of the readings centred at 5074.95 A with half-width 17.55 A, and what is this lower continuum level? 30.0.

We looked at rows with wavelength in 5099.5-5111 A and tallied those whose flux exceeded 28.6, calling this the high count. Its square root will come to 2.65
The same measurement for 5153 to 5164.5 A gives 2.65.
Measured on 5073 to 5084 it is 2.24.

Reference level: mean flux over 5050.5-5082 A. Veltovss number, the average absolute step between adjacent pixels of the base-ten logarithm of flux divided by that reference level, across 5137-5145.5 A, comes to 0.045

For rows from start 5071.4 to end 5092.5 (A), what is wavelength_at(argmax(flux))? 5091.91 A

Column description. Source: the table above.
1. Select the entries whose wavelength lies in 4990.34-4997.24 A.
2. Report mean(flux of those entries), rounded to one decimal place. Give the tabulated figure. 33.1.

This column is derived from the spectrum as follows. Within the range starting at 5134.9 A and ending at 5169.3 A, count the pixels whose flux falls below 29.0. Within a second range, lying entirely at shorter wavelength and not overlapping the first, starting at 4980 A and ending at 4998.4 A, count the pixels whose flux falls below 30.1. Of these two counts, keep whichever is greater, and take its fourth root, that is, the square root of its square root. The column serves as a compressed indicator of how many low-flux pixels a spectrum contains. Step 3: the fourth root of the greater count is 1.97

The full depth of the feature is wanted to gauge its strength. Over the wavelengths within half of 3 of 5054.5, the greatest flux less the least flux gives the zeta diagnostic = 11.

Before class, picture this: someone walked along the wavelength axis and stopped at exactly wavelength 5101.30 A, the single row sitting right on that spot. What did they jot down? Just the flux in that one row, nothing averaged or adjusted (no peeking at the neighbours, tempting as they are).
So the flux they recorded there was 34.12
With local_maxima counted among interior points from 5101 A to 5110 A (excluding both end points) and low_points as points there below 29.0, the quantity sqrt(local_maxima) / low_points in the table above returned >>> 0.58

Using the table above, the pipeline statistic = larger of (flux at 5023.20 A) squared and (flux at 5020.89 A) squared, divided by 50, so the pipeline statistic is 16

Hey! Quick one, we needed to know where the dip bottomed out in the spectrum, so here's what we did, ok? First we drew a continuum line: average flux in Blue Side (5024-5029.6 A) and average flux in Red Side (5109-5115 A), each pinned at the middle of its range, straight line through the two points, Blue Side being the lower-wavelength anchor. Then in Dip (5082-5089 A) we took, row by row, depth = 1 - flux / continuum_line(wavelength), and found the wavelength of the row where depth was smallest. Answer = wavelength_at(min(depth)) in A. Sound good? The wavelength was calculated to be 5088.40 A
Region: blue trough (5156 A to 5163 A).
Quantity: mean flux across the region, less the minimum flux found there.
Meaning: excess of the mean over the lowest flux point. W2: 3.2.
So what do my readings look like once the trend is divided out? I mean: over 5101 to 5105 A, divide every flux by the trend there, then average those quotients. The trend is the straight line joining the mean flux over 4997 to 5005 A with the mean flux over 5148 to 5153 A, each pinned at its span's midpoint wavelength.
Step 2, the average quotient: 1.10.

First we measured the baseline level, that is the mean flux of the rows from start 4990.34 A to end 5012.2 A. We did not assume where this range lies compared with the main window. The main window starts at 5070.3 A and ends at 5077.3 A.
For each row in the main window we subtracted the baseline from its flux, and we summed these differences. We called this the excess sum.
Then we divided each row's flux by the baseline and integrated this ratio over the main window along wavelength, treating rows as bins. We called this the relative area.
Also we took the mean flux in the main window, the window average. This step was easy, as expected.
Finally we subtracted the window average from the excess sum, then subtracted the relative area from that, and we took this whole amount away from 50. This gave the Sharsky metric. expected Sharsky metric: 90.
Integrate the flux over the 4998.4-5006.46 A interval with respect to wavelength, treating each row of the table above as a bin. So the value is 241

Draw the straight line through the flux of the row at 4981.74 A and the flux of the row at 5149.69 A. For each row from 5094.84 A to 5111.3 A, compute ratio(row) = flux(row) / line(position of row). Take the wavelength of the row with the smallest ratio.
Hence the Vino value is 5095.43 A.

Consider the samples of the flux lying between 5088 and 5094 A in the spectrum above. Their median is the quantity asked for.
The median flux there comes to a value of 33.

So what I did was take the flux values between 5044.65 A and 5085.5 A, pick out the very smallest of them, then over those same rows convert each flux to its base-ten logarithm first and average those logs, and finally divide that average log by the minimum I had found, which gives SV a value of 0.071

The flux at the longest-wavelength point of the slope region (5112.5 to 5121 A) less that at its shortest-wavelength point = 6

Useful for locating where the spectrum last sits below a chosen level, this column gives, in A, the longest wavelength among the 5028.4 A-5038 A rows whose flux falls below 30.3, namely 5037.10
